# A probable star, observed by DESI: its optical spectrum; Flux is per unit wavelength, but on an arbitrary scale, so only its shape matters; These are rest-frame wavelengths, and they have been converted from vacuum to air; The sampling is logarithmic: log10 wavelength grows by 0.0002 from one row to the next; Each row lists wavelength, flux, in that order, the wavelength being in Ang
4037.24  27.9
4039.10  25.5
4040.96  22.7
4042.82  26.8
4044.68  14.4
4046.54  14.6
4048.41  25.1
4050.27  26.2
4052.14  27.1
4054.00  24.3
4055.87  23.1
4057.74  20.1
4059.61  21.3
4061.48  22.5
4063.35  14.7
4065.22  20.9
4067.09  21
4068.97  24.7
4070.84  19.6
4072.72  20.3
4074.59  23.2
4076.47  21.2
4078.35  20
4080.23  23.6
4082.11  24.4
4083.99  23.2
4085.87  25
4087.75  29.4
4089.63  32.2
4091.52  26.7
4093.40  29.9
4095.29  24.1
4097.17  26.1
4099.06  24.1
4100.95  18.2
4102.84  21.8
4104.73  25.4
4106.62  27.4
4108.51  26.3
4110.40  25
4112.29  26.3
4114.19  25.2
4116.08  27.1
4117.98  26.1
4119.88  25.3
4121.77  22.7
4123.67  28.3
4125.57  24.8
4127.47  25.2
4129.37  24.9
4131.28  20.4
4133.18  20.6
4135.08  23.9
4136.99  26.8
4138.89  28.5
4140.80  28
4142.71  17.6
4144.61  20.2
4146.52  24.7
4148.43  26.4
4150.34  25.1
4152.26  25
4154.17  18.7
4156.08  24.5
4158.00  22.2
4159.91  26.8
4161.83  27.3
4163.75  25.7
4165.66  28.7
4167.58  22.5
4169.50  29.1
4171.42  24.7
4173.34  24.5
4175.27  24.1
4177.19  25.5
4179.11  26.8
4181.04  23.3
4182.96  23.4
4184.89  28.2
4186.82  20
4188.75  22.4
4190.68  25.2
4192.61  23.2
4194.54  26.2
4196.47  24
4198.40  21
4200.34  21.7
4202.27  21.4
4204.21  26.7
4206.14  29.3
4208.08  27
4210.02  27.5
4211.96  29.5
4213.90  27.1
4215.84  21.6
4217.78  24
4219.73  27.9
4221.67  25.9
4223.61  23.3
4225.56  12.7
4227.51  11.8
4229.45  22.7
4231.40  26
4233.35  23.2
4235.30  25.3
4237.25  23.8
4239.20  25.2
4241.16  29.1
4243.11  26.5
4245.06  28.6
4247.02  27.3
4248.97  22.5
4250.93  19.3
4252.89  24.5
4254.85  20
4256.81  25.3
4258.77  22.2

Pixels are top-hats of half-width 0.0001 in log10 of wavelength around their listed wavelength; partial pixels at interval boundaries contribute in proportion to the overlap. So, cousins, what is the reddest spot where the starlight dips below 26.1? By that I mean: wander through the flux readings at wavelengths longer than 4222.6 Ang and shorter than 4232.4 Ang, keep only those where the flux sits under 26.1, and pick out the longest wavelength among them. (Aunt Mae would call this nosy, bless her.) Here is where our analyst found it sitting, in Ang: 4231.40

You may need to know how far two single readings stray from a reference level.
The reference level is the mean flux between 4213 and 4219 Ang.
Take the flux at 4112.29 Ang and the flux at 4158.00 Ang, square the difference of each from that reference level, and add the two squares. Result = 8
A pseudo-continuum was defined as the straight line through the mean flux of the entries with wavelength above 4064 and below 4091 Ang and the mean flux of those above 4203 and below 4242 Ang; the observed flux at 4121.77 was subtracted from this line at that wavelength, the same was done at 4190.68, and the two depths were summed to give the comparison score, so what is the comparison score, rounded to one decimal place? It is 0.1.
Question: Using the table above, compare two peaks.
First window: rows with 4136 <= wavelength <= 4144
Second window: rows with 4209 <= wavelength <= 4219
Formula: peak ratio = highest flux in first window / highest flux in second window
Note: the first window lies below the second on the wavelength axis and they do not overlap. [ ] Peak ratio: 0.97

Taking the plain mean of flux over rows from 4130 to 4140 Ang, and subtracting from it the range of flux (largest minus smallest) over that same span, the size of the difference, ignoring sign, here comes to 16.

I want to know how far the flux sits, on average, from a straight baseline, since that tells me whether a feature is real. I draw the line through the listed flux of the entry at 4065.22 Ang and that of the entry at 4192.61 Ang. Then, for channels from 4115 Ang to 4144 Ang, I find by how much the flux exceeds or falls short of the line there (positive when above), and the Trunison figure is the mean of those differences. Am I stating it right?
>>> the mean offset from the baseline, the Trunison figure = 2.6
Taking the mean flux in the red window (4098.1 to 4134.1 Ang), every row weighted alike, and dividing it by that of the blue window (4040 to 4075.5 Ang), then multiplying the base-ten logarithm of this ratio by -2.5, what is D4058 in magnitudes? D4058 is -0.130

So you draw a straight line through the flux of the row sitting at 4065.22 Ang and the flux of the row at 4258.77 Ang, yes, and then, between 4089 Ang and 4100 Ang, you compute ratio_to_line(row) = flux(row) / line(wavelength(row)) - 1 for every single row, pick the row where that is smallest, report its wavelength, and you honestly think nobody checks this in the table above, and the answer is 4099.06 Ang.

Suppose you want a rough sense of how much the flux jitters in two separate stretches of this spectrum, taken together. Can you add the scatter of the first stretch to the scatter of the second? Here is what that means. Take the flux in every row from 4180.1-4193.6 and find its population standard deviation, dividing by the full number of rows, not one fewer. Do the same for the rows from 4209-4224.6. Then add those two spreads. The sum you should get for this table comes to 4.8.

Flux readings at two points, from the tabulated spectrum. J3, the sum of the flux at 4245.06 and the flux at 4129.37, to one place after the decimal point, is 53.5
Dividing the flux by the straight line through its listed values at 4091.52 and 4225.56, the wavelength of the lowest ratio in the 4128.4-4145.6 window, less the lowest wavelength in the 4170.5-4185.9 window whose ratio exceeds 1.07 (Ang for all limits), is -28.7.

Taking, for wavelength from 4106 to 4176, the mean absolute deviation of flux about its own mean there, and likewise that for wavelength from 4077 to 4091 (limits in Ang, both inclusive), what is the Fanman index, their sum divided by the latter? 1.65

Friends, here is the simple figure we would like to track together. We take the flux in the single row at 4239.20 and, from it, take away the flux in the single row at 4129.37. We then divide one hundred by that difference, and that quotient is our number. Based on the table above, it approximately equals 333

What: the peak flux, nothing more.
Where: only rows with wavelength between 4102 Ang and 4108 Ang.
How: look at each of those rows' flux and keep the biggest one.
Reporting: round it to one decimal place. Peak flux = 27.4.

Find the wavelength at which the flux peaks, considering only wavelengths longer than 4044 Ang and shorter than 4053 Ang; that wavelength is 4052.14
